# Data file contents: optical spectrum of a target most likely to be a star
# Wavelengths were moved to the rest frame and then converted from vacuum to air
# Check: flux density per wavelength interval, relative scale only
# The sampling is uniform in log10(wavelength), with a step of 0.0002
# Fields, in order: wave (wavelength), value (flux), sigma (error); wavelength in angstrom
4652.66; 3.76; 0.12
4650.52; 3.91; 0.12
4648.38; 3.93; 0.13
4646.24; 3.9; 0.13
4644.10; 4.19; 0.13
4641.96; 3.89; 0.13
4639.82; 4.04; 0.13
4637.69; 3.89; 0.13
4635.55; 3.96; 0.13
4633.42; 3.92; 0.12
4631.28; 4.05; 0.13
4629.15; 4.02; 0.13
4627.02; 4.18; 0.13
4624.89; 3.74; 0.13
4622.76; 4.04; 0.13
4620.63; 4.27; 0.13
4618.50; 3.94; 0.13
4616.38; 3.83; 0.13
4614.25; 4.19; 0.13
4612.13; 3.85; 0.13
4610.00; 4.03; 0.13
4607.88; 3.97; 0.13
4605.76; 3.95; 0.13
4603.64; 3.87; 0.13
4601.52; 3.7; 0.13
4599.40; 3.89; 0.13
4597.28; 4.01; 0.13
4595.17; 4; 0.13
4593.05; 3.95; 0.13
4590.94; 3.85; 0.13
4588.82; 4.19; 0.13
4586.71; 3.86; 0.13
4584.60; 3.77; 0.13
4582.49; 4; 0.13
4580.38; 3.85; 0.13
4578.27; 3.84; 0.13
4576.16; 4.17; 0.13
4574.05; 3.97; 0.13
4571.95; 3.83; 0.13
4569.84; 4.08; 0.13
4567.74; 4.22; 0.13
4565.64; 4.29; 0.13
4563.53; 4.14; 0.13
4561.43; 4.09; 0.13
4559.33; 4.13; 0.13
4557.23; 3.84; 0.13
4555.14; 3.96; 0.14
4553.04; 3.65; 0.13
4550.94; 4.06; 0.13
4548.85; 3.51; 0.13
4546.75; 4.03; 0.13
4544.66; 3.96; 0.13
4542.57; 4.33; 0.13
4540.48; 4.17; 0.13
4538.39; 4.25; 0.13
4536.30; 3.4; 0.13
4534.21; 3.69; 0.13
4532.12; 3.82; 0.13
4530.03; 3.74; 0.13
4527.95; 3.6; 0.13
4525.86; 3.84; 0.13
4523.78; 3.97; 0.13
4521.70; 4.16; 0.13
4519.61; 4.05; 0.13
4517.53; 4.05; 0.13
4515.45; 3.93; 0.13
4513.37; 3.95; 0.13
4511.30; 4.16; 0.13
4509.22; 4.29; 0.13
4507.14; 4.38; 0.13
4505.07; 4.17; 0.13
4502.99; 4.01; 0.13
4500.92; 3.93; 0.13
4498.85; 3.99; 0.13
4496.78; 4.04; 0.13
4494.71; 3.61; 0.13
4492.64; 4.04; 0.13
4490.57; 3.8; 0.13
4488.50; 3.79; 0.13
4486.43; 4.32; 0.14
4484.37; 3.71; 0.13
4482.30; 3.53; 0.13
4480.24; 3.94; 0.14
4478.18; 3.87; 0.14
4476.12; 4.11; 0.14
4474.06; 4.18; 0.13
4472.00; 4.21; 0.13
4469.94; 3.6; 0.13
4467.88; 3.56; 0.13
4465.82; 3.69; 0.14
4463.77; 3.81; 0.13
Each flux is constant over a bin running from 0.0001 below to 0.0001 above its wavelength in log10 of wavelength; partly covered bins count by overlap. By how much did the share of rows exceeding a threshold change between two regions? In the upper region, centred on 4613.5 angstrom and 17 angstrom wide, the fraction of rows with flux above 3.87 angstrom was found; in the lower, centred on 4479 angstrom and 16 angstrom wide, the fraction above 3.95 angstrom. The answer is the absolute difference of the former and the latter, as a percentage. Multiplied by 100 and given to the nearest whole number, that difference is 25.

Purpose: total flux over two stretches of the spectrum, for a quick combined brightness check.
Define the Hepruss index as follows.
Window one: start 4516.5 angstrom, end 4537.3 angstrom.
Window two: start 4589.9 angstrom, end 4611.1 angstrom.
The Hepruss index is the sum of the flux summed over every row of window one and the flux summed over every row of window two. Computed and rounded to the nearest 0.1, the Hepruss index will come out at 77.5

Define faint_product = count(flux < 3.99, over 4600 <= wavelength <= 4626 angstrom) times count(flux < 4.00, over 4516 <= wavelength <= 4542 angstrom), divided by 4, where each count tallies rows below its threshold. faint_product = 14.0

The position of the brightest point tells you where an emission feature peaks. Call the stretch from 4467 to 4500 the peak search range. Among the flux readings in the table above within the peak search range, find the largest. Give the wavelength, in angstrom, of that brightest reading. 4486.43 angstrom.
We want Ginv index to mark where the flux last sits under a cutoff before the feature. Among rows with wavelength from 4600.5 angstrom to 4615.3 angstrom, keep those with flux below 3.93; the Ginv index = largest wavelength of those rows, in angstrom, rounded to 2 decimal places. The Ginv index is 4612.13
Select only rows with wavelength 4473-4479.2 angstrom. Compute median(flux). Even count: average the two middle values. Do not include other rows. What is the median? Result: 4.1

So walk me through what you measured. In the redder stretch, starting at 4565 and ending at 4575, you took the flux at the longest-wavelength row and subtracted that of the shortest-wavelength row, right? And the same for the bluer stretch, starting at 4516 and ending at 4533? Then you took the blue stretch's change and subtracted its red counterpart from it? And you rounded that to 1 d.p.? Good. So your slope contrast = 0.1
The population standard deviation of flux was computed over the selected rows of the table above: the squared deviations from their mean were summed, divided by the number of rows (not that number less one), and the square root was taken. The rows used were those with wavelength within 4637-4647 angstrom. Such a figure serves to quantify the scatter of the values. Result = 0.12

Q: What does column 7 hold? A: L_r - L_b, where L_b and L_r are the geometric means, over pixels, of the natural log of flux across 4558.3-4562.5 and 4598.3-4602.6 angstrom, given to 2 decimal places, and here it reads -0.08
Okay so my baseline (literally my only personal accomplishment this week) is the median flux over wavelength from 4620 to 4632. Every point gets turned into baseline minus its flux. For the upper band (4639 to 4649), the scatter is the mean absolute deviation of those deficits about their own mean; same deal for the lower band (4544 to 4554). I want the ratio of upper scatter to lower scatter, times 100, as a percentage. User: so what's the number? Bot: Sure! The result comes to 48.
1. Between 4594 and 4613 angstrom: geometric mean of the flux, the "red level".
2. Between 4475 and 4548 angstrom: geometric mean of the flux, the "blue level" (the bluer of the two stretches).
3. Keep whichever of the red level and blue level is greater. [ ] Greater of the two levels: 3.95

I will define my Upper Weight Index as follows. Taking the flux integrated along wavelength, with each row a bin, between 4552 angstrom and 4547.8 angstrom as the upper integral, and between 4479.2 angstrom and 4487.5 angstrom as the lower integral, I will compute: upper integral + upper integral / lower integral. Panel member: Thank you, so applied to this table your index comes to 16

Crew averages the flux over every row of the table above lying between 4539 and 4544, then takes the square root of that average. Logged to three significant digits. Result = 2.06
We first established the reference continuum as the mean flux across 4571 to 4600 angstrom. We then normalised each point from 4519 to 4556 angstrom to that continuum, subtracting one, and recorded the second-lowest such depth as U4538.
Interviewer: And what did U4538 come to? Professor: -0.11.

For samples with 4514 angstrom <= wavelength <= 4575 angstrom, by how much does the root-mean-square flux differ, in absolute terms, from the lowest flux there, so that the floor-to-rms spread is 0.56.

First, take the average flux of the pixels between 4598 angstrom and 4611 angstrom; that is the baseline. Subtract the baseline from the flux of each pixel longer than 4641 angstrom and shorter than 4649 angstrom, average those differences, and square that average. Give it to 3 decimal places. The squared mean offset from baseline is 0.006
